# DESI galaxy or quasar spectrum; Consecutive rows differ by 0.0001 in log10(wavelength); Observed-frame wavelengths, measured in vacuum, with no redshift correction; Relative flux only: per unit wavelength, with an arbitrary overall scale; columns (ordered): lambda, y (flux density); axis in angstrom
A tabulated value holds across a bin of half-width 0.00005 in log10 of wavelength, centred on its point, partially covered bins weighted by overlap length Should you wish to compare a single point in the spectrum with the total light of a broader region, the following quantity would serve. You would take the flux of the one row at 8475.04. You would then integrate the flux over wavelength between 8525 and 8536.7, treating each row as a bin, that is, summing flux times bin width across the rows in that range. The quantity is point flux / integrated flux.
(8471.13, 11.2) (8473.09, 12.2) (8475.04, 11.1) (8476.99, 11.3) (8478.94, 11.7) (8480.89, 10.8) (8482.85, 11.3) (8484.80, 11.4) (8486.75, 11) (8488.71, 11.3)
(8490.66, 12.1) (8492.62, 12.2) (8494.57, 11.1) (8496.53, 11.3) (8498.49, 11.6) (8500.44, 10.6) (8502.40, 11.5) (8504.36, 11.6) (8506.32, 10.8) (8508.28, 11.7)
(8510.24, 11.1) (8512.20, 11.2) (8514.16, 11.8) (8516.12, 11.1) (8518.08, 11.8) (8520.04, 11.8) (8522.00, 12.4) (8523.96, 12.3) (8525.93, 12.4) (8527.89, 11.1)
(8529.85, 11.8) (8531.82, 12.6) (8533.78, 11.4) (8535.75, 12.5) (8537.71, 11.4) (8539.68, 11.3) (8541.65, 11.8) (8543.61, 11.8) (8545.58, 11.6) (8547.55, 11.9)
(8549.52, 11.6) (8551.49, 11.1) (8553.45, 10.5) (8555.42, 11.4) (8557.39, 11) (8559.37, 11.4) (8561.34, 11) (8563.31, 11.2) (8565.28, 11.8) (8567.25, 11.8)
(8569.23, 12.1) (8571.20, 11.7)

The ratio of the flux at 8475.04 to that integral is 0.079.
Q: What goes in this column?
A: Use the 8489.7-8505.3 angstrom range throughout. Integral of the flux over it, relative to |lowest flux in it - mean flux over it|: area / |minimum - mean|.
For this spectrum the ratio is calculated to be 200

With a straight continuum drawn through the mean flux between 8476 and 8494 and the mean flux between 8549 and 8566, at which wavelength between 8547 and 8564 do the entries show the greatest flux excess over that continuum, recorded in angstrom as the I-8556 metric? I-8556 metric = 8547.55 angstrom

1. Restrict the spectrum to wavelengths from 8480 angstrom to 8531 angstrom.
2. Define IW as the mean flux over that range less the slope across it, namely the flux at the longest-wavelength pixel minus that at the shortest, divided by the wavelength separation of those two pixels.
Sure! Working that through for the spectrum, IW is 11.5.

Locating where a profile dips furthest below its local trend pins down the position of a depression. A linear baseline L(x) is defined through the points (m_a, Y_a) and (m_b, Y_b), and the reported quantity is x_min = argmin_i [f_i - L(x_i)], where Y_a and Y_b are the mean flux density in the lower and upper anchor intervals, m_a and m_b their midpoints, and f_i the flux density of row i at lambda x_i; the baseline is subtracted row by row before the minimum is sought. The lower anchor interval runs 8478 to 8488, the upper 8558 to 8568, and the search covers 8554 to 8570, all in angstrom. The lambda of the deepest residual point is 8561.34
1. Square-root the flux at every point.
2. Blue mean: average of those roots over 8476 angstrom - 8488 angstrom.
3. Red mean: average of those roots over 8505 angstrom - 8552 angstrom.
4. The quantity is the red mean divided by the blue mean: 1.02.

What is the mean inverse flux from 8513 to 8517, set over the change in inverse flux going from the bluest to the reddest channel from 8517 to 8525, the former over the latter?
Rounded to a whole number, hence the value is -25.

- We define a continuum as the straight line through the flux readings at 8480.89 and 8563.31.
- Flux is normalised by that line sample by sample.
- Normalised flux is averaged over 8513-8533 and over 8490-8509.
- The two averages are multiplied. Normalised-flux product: 1.14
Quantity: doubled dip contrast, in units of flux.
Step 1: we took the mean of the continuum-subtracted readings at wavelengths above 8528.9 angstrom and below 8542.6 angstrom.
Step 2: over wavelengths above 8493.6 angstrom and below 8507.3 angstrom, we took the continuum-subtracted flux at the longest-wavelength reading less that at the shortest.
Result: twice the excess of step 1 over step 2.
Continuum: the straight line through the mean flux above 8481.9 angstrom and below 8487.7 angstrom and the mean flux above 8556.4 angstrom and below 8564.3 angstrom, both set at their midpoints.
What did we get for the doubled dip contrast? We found 1.9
